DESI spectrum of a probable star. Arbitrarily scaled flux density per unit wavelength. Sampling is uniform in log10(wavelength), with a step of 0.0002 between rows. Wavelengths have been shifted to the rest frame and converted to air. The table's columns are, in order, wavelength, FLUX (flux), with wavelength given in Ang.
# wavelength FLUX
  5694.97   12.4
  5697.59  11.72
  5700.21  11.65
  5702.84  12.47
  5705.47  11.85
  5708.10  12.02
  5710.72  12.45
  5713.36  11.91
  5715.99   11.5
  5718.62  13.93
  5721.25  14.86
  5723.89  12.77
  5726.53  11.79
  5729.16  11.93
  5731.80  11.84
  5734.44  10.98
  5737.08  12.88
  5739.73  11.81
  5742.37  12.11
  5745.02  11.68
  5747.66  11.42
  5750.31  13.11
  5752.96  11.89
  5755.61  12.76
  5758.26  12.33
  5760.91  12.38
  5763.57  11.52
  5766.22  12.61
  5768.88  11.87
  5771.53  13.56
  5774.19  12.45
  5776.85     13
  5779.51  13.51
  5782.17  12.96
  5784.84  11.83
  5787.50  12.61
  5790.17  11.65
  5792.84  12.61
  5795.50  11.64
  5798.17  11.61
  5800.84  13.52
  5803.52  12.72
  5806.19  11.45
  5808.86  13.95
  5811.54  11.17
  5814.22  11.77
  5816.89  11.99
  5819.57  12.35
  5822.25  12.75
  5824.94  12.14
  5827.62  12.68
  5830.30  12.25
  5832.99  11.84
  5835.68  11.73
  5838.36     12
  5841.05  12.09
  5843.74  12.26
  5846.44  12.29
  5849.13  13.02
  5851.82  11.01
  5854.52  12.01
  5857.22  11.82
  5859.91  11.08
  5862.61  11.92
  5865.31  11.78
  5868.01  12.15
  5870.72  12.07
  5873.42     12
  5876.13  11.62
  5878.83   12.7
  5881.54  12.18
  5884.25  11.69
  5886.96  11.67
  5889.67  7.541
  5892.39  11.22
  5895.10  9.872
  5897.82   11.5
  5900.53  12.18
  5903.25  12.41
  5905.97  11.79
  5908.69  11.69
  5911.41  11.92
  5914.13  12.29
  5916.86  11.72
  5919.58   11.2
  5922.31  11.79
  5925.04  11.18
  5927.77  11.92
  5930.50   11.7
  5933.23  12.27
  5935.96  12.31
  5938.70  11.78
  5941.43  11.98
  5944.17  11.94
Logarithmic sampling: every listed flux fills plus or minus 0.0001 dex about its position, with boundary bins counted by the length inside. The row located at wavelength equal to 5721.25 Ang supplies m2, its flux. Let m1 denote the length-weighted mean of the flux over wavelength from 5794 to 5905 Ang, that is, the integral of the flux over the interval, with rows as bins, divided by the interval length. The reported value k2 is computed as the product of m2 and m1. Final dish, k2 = 177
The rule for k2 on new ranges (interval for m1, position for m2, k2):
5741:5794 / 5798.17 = 144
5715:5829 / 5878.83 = 157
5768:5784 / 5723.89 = 165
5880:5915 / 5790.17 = 133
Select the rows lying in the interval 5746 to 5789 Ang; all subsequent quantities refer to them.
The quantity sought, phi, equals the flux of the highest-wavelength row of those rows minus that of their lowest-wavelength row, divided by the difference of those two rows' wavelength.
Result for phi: 0.03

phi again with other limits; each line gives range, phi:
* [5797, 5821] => 0.03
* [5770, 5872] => -0.02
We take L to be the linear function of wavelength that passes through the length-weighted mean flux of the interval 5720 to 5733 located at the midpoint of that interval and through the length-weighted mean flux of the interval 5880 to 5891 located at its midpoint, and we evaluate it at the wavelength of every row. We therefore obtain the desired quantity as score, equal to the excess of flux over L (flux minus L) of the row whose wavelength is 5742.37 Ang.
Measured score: -0.3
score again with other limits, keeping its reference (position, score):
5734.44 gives -1.6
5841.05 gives 0.8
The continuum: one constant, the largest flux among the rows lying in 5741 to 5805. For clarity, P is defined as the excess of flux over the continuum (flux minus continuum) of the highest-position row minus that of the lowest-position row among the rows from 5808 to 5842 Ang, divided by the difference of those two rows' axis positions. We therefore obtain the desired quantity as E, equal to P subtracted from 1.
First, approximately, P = -0.058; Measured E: 1.06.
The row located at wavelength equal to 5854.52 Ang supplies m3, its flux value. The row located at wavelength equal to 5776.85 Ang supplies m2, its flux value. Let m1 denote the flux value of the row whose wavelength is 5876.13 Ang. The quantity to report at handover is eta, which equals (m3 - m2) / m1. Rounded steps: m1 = 11.62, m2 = 13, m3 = 12.01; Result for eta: -0.09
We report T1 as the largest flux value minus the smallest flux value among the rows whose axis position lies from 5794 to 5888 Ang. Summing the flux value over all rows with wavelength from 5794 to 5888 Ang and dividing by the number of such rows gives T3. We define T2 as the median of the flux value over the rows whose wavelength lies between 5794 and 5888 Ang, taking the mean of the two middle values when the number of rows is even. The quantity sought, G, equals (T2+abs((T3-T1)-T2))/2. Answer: 7.4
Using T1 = 2.9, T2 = 12.0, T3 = 12.1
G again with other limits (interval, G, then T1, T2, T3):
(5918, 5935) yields 6.5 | 1.1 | 11.7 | 11.7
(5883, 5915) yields 8.5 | 4.9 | 11.7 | 11.3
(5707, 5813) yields 8.0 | 3.9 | 12.2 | 12.4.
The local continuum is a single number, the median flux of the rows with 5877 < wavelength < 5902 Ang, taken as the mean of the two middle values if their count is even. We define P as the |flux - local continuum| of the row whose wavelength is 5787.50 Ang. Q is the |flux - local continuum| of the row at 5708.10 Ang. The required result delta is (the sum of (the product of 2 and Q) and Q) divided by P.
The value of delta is 1.1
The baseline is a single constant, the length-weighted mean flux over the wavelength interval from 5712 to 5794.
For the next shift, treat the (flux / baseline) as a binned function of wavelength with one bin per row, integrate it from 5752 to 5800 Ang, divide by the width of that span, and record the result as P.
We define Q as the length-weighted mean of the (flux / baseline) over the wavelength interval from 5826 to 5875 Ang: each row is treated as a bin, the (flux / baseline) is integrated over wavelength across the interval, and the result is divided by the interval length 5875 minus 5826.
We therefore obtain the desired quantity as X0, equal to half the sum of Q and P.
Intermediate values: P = 1.00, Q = 0.97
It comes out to 0.985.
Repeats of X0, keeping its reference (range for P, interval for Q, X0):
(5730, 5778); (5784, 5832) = 0.989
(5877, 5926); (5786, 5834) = 0.958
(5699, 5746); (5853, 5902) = 0.959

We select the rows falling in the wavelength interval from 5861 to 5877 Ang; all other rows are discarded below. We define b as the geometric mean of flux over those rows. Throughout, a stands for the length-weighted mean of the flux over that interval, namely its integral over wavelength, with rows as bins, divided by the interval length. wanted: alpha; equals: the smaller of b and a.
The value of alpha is 11.9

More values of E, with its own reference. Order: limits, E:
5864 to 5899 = 1.01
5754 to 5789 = 1.00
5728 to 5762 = 0.99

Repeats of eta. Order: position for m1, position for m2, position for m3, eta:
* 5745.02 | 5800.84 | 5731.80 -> -0.14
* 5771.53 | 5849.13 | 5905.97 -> -0.09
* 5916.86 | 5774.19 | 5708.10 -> -0.04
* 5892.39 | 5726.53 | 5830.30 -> 0.04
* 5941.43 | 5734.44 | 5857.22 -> 0.07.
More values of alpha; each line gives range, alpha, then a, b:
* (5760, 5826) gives 12.4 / 12.4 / 12.4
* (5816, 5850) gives 12.3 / 12.3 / 12.3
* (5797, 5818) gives 12.2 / 12.3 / 12.2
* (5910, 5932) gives 11.7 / 11.7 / 11.7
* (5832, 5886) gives 12.0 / 12.0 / 12.0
